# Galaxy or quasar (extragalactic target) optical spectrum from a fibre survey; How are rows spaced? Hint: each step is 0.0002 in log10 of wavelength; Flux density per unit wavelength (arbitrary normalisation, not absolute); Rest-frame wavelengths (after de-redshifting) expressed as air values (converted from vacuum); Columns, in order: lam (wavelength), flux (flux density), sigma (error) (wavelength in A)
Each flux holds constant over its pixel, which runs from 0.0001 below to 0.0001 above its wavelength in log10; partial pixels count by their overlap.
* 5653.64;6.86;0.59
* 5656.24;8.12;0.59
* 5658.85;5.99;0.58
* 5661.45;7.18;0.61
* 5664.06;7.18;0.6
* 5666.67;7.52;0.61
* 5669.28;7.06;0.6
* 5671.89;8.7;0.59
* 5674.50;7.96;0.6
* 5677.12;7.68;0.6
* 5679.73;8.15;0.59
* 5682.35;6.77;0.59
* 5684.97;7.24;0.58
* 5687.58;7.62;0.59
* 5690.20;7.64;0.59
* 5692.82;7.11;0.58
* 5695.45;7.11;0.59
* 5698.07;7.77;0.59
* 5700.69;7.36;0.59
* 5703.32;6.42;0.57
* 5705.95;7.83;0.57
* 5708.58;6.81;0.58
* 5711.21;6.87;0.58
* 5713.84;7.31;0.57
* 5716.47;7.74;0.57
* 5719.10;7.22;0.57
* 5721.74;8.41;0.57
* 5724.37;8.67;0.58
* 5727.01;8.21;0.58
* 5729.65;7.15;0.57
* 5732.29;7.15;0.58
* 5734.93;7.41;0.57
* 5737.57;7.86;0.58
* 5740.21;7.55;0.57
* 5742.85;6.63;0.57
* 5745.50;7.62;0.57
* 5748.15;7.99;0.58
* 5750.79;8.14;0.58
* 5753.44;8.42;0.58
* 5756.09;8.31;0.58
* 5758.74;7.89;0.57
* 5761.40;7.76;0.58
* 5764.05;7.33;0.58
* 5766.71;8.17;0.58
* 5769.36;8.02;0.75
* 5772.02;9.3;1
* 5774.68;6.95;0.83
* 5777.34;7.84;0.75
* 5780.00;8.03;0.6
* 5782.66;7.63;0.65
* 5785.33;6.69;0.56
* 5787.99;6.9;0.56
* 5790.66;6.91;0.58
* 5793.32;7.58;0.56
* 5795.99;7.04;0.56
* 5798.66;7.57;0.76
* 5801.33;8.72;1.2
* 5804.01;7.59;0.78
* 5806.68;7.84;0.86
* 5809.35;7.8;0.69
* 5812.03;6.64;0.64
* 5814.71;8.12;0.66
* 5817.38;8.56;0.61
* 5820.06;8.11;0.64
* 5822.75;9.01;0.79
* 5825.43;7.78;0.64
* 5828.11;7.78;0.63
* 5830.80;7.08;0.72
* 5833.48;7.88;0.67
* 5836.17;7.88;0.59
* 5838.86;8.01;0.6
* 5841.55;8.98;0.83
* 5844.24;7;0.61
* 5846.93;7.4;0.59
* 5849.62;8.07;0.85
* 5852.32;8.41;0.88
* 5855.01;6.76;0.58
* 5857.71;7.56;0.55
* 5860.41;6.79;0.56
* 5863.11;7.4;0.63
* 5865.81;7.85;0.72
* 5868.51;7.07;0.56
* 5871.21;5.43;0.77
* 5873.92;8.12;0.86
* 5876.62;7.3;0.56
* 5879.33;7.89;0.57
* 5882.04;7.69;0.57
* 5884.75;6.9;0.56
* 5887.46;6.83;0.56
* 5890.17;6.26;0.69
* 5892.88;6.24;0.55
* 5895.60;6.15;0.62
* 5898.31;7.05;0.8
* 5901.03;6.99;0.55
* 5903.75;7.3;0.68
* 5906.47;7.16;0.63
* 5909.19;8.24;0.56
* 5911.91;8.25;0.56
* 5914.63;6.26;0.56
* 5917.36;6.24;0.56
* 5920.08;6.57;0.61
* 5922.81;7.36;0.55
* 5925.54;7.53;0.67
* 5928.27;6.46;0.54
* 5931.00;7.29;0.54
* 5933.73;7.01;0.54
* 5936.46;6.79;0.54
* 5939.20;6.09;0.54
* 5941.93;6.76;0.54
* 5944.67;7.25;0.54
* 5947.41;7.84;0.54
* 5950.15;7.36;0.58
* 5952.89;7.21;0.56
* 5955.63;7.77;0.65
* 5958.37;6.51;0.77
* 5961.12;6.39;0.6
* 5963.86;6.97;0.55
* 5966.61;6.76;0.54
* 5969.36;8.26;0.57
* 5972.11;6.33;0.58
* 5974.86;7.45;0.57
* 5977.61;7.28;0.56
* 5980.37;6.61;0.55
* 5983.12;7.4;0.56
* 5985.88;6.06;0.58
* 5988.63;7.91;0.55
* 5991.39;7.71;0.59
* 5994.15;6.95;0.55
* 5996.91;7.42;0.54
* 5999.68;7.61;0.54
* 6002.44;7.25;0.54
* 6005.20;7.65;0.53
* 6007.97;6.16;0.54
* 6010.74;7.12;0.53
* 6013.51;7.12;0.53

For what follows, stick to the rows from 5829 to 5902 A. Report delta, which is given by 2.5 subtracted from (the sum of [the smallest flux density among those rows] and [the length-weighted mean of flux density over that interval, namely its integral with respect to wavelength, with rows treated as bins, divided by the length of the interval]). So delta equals 10.2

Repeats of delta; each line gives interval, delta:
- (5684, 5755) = 11.5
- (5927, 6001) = 10.7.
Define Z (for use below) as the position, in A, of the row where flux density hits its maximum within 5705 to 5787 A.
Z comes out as 5772.02 A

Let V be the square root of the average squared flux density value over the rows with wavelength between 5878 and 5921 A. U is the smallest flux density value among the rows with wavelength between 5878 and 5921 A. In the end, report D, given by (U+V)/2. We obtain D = 6.59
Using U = 6.15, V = 7.0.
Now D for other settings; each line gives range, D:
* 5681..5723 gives 6.88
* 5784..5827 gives 7.18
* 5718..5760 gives 7.22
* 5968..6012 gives 6.64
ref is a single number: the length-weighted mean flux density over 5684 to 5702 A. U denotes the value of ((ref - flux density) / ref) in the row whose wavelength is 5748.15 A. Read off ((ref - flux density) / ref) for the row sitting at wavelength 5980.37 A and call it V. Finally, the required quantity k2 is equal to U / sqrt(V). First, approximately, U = -0.08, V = 0.108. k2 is -0.2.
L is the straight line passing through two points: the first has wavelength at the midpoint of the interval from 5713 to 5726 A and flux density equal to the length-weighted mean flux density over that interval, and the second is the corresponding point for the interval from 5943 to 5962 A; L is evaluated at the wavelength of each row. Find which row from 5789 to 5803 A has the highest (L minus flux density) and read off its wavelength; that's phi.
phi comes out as 5790.66 A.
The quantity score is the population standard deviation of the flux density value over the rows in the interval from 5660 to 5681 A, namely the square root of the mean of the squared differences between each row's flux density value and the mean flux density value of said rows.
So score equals 0.53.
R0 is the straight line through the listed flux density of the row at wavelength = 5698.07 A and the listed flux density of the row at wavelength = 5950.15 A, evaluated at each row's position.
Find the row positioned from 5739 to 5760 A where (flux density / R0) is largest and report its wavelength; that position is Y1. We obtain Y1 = 5753.44 A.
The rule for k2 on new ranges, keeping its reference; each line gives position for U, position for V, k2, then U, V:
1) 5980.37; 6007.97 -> 0.3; 0.11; 0.169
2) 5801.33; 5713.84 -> -1.5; -0.18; 0.014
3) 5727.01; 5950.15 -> -1.3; -0.11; 0.007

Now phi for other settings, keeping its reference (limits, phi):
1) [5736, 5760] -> 5742.85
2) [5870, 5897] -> 5871.21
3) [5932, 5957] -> 5939.20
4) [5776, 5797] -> 5785.33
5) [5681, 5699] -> 5682.35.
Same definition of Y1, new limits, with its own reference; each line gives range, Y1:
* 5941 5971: 5969.36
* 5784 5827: 5822.75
